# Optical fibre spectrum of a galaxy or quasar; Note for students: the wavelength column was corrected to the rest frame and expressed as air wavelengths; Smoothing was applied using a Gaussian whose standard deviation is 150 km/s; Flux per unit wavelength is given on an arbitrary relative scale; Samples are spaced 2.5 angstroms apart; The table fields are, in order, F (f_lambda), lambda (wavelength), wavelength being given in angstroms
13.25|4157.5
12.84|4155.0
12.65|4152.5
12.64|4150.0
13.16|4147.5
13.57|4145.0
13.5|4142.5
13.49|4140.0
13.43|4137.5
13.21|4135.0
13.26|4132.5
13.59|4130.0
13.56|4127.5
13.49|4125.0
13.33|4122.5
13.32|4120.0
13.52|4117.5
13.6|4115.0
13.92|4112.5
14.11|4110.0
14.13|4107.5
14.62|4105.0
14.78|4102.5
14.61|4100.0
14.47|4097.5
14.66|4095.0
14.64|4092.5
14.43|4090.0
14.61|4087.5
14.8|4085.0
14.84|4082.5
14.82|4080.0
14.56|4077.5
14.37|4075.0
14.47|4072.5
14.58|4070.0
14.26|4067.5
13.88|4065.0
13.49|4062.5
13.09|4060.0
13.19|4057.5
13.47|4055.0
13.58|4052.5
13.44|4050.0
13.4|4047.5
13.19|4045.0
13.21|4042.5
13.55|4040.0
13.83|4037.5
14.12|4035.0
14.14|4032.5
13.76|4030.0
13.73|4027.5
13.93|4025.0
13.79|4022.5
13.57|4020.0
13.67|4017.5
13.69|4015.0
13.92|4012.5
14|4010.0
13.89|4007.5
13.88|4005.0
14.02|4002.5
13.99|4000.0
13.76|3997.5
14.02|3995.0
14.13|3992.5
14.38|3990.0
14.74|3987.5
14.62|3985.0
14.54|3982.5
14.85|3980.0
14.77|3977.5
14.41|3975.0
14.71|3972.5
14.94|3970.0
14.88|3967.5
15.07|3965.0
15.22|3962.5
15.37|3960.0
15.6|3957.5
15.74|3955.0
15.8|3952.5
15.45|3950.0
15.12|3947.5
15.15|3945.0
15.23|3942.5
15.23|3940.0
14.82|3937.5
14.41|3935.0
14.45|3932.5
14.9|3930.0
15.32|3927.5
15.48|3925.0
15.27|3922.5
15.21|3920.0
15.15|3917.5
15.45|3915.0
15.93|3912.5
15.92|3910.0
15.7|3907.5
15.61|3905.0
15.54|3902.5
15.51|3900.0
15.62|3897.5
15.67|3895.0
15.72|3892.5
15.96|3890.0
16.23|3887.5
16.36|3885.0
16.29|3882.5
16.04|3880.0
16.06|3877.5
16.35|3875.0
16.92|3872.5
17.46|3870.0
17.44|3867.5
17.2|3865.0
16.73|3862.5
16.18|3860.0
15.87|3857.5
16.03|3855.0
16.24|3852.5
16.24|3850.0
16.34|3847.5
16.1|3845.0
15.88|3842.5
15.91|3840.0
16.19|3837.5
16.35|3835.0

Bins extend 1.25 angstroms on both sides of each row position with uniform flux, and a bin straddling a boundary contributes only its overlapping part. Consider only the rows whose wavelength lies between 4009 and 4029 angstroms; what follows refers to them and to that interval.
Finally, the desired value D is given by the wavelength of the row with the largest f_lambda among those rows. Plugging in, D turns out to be 4010.0 angstroms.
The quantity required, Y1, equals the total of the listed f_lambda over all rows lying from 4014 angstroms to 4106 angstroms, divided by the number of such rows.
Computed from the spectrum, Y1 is 14.0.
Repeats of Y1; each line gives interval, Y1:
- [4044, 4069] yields 13.5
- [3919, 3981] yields 15.1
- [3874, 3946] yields 15.5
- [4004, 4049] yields 13.7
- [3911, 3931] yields 15.3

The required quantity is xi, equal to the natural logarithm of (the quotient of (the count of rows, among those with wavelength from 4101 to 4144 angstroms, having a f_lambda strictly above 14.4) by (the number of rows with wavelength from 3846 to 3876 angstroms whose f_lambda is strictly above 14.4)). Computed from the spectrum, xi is -1.8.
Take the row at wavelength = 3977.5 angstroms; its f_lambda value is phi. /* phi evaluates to 14.77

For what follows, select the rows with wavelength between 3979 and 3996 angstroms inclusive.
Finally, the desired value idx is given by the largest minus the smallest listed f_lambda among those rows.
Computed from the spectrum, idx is 0.83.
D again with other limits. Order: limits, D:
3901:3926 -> 3912.5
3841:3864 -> 3862.5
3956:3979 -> 3957.5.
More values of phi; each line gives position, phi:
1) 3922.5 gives 15.27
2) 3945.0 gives 15.15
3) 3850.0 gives 16.24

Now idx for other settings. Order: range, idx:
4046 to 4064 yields 0.49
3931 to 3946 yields 0.82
